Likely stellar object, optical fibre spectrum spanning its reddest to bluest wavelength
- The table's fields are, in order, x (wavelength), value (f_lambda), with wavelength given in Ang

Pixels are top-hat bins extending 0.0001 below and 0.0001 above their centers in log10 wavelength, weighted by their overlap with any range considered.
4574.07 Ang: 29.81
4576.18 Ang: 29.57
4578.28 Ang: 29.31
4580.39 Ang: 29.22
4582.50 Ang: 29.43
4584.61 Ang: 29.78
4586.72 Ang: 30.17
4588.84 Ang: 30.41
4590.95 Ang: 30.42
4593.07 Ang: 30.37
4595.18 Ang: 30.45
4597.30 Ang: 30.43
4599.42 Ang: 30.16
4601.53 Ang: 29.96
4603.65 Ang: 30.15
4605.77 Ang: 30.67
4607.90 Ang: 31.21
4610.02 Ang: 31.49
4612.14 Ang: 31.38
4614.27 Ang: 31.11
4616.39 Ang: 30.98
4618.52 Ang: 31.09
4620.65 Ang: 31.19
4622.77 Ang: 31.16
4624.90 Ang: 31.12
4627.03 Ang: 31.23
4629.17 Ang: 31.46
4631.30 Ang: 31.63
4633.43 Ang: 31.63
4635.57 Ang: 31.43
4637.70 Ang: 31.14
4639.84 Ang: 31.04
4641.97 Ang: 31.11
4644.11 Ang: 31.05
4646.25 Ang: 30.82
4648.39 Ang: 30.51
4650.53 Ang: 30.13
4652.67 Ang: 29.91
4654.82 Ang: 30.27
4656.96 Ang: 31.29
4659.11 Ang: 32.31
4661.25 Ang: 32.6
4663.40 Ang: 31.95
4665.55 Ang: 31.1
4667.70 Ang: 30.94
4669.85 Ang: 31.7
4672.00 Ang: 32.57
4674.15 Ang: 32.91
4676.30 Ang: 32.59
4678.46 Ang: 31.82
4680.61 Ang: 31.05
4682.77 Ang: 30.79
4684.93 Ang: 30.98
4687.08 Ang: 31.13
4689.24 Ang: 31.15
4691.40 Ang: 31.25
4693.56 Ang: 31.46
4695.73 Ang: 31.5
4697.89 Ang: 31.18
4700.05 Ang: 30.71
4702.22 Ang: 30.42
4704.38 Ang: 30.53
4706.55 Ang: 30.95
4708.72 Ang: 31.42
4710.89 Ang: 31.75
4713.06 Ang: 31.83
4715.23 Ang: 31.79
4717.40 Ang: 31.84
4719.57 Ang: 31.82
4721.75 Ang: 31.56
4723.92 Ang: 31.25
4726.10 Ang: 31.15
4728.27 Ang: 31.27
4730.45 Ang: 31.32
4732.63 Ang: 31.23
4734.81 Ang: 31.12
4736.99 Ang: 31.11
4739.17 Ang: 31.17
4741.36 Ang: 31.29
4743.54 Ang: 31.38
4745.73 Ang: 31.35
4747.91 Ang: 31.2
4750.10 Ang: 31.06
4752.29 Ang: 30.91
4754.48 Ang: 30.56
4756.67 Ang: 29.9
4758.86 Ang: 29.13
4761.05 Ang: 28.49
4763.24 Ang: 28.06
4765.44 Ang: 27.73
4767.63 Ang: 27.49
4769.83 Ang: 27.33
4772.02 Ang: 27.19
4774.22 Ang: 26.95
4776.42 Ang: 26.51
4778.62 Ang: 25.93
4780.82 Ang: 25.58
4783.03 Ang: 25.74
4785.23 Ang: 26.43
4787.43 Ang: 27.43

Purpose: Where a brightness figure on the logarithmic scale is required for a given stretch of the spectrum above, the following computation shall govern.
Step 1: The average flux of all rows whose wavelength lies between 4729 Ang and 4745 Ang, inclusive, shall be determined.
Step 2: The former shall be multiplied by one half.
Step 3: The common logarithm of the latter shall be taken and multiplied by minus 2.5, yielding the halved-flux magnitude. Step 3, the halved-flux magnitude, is -2.98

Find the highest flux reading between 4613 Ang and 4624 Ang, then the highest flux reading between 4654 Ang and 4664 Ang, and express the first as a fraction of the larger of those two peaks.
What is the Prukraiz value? 0.96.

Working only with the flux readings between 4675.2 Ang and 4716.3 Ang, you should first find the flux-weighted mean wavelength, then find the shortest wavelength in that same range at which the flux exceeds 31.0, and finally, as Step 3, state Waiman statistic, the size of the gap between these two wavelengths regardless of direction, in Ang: 19.4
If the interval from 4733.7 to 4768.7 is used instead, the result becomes 16.0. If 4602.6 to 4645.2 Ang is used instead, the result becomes 16.0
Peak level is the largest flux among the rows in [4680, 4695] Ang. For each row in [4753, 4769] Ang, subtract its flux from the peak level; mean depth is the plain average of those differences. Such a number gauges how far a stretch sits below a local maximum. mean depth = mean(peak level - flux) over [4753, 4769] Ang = 2.7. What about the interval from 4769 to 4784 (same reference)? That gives 5.0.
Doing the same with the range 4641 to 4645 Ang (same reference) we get 0.4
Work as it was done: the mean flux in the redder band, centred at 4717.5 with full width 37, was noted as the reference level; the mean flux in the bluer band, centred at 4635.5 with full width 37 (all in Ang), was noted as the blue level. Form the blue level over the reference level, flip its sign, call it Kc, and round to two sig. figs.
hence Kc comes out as -0.99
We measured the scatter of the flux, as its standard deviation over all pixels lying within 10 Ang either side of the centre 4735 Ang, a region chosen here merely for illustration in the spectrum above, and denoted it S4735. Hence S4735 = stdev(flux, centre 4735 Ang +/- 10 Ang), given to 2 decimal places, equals 0.09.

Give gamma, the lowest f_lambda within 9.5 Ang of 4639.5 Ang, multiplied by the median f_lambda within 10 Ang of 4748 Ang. 951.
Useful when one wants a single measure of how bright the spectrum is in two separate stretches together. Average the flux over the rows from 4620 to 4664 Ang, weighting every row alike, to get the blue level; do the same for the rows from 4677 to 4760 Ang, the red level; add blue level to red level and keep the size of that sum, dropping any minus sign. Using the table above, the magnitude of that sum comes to 62.3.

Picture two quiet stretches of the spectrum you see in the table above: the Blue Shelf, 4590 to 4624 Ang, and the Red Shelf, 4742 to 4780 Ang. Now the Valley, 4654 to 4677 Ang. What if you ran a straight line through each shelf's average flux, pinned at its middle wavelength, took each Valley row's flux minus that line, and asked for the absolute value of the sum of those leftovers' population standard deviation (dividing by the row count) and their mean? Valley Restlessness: 2.65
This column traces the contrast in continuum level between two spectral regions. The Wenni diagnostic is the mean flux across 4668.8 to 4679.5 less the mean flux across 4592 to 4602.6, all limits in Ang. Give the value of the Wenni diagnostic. 2.0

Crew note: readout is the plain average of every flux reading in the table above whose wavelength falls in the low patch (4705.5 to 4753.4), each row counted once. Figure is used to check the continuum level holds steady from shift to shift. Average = 31.35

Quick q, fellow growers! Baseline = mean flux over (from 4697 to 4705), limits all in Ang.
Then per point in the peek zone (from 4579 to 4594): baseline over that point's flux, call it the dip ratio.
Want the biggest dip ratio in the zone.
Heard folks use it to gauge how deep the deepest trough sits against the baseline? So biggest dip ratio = 1.05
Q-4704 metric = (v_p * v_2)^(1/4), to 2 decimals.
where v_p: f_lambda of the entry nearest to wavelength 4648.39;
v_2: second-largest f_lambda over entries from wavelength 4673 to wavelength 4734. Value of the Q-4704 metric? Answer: 5.62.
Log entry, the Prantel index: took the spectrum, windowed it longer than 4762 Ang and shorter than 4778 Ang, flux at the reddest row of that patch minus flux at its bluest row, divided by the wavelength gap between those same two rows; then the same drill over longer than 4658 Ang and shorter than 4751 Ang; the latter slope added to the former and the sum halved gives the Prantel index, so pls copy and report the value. -0.066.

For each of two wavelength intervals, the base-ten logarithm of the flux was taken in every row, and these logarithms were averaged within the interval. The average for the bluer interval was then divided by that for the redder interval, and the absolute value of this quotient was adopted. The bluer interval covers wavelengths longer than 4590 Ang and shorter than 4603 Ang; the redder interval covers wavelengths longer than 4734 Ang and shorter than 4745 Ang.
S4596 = 0.99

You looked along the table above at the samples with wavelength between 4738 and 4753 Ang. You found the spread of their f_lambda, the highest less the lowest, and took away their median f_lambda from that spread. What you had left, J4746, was -30.7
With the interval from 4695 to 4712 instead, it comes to -29.7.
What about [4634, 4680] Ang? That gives -28.1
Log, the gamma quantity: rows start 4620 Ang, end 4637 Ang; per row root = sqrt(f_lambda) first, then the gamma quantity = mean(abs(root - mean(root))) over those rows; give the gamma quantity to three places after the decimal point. 0.016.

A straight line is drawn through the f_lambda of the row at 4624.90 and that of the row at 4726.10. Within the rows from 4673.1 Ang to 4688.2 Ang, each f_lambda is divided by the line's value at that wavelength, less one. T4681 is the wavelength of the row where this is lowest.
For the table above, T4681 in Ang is 4682.77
